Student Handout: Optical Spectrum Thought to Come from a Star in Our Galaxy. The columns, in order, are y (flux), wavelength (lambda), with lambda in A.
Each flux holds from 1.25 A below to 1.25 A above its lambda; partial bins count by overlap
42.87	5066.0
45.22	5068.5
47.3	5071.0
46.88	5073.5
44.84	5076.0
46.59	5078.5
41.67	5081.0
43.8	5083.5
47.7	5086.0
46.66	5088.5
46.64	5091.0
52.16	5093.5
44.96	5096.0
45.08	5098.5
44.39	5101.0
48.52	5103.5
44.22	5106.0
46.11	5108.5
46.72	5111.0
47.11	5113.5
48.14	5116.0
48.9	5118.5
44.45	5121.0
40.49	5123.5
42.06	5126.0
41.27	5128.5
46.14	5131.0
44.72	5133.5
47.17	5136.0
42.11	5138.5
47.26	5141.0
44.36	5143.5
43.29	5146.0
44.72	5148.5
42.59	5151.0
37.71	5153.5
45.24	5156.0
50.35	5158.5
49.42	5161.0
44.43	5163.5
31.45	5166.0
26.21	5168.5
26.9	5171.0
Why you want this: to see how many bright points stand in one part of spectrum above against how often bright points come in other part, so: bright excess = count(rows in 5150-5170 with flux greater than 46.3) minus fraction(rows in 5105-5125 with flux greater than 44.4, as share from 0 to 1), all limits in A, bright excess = 1.25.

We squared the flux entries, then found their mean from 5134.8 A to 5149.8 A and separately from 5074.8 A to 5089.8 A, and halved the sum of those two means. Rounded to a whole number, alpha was 2030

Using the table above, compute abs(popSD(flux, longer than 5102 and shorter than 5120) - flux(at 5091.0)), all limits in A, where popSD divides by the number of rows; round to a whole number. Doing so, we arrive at 45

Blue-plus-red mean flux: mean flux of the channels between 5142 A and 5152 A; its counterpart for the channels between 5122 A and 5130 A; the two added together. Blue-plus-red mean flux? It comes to 85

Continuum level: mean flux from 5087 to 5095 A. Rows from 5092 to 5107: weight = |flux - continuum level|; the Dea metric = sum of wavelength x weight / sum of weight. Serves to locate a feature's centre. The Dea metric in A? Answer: 5099.3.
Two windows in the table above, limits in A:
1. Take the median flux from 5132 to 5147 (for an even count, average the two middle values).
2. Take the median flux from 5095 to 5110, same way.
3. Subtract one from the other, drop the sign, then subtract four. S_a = -3.5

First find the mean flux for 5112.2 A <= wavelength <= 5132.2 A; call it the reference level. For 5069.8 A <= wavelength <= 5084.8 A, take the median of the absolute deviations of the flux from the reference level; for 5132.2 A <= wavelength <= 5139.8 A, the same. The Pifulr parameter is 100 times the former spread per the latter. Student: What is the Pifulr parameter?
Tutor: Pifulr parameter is 81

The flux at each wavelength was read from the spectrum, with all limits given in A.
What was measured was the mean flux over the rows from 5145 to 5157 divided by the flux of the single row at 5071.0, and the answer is 0.90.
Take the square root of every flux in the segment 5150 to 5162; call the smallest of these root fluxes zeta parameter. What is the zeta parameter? 6.14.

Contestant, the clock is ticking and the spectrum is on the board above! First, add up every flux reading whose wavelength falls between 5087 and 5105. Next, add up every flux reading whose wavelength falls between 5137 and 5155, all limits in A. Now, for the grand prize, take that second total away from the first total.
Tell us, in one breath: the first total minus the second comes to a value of 26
